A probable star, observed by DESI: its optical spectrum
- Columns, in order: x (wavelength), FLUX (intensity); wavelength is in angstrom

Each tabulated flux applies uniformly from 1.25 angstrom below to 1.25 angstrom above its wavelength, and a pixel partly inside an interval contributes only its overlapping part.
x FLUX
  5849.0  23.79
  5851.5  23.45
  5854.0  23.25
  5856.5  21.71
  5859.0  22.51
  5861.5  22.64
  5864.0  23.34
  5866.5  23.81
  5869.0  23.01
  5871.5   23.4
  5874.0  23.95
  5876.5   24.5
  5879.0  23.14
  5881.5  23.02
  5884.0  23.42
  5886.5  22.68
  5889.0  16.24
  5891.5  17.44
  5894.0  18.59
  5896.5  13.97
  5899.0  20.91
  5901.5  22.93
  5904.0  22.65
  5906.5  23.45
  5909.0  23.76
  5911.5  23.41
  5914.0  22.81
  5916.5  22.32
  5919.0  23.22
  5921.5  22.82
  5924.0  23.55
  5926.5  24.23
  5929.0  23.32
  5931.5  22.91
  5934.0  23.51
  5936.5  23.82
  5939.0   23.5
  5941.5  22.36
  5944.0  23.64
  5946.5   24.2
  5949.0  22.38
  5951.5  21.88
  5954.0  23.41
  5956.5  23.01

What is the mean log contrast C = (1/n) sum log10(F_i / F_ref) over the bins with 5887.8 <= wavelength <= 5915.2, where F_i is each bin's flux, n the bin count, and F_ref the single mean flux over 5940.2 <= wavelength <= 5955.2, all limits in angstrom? -0.054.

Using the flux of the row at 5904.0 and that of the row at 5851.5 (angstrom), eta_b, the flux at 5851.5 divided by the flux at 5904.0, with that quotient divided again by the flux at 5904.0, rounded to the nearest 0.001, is 0.046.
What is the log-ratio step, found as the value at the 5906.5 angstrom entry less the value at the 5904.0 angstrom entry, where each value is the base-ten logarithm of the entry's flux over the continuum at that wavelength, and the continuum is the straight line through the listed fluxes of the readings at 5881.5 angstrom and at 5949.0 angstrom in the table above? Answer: 0.016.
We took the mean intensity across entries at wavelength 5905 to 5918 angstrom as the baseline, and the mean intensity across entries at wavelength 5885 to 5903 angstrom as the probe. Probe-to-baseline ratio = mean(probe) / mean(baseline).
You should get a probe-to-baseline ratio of 0.82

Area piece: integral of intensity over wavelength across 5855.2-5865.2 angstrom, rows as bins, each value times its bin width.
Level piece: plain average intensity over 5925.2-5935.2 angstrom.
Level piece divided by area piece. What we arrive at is 0.104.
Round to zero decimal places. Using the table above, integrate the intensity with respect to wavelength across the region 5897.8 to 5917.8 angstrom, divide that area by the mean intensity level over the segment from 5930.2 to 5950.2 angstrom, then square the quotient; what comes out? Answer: 383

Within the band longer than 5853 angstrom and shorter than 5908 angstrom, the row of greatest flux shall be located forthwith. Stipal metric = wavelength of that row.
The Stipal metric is 5876.5 angstrom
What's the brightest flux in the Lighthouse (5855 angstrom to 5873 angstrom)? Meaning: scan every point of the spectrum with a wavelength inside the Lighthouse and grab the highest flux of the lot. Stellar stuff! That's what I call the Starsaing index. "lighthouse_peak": 23.81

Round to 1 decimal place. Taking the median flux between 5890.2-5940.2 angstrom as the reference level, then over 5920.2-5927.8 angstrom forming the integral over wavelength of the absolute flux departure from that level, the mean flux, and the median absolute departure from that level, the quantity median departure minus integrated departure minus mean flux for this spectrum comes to -27.8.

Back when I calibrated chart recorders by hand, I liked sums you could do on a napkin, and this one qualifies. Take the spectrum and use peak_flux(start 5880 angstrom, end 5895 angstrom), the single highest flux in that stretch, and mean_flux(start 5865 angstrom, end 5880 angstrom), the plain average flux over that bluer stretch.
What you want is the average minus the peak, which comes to 0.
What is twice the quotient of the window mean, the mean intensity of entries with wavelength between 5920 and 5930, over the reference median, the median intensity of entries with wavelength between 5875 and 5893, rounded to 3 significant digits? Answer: 2.04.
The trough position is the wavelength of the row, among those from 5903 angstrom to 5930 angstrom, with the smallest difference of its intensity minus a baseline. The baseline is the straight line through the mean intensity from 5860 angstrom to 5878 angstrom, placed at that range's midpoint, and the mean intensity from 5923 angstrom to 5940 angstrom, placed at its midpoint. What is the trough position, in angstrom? 5916.5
